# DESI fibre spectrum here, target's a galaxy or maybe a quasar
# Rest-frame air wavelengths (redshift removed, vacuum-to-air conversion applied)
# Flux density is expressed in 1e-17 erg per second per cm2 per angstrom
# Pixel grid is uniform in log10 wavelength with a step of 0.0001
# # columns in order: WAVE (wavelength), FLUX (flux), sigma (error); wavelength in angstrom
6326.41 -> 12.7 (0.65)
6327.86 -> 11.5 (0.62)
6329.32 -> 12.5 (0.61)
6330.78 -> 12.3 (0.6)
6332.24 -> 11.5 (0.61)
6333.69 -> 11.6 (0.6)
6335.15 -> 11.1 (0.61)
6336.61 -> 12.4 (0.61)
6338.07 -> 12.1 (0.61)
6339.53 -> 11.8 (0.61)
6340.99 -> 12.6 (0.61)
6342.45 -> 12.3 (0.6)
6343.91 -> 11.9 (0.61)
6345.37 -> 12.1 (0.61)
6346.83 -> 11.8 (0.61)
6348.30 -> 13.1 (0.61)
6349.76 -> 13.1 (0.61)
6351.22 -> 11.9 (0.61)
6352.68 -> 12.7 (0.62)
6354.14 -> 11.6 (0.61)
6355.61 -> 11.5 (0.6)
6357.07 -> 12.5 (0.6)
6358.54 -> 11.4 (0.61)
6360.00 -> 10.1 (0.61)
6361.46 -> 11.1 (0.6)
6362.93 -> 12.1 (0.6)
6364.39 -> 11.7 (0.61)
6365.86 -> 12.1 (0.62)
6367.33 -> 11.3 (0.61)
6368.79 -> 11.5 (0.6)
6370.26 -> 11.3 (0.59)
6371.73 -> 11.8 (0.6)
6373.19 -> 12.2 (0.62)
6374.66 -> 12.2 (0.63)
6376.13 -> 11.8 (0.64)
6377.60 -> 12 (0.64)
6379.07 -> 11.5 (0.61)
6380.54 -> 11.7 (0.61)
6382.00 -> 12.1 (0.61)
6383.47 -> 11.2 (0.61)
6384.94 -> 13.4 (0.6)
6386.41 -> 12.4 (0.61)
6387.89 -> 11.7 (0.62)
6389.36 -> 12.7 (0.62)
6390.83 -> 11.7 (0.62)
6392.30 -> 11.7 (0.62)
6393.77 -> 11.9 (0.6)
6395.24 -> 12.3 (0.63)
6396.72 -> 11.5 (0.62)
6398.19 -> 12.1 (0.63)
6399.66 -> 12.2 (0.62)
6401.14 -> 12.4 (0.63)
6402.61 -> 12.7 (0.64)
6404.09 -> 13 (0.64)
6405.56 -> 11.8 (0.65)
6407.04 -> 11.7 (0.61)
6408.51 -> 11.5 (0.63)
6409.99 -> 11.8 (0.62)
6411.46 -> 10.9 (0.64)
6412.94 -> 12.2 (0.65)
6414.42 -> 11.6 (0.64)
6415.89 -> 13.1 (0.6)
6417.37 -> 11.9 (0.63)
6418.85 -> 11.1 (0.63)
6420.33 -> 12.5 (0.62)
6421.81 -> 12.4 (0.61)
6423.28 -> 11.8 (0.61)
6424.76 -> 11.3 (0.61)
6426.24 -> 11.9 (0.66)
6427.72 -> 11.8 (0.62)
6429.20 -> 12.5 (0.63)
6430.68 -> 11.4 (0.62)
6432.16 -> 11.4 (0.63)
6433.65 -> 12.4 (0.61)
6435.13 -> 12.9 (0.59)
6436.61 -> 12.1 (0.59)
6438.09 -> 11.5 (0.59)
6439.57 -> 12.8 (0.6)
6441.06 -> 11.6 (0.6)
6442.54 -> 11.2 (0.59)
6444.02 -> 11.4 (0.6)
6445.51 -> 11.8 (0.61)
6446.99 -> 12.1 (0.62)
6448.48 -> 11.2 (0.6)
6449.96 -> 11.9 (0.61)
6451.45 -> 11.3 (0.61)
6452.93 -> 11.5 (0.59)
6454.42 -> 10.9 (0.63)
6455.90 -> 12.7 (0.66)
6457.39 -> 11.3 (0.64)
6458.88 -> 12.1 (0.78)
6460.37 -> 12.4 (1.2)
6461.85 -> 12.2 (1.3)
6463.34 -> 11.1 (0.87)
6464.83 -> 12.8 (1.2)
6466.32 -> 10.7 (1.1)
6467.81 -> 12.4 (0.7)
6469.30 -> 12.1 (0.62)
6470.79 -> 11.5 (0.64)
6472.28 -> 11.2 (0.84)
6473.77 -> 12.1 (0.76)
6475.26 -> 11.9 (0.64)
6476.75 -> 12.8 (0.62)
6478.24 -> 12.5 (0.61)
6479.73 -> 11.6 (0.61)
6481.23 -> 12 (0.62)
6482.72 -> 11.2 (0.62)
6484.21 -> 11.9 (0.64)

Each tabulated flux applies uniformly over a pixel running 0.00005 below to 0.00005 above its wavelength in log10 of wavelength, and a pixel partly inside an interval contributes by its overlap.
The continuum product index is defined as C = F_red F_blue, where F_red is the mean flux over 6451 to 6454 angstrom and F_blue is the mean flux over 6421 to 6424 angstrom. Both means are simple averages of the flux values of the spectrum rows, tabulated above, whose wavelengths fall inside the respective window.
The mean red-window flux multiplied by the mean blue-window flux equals 138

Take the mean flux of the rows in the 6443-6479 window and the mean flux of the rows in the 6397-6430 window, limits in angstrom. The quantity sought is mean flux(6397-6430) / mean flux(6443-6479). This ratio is 1.02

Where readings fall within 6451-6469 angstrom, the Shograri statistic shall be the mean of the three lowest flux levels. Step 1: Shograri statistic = 10.9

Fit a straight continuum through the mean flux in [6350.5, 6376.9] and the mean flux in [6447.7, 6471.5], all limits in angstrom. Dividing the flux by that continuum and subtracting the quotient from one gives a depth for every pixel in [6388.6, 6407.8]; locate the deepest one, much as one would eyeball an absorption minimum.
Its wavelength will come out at 6396.72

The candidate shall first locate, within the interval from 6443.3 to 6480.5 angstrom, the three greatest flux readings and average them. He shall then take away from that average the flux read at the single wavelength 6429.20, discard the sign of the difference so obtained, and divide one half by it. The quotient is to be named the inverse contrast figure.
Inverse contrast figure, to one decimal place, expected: 1.9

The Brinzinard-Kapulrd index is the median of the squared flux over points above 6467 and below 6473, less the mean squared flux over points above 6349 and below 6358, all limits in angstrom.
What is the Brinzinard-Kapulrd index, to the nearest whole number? -10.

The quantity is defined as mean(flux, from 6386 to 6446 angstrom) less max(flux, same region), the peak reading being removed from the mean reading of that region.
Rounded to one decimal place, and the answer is -1.1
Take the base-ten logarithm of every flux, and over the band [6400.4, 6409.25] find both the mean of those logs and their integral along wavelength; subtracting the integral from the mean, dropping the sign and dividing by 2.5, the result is 3.4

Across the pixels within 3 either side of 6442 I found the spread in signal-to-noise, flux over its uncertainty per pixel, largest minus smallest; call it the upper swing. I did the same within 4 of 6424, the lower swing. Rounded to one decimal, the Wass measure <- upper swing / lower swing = 1.0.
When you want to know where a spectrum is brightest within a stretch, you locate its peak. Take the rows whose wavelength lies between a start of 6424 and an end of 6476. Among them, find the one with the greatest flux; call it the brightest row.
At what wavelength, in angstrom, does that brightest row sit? 6435.13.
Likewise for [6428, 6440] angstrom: 6435.13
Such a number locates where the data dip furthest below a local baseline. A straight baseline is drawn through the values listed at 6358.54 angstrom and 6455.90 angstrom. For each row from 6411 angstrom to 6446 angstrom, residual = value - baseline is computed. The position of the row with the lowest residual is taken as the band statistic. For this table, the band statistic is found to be 6442.54 angstrom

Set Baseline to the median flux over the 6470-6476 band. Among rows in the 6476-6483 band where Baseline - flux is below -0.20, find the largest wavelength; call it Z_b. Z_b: 6481.23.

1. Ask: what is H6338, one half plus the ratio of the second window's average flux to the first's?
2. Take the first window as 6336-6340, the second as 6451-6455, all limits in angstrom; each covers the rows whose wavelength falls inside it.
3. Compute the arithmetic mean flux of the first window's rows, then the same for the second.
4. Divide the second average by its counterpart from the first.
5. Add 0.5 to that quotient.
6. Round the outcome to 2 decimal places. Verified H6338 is 1.43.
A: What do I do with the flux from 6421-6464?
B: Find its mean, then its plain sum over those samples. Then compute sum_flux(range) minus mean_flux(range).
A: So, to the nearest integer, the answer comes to 331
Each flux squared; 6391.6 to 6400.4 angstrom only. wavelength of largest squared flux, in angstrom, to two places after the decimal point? 6395.24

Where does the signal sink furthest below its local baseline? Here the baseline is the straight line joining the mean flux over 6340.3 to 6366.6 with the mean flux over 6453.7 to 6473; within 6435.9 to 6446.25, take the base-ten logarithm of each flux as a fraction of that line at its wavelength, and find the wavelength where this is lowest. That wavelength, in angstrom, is 6442.54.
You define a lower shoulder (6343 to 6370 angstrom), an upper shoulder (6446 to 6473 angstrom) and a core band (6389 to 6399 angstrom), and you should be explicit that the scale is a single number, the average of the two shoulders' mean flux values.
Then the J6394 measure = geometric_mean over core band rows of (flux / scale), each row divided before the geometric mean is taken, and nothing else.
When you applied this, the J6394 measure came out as 1.015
